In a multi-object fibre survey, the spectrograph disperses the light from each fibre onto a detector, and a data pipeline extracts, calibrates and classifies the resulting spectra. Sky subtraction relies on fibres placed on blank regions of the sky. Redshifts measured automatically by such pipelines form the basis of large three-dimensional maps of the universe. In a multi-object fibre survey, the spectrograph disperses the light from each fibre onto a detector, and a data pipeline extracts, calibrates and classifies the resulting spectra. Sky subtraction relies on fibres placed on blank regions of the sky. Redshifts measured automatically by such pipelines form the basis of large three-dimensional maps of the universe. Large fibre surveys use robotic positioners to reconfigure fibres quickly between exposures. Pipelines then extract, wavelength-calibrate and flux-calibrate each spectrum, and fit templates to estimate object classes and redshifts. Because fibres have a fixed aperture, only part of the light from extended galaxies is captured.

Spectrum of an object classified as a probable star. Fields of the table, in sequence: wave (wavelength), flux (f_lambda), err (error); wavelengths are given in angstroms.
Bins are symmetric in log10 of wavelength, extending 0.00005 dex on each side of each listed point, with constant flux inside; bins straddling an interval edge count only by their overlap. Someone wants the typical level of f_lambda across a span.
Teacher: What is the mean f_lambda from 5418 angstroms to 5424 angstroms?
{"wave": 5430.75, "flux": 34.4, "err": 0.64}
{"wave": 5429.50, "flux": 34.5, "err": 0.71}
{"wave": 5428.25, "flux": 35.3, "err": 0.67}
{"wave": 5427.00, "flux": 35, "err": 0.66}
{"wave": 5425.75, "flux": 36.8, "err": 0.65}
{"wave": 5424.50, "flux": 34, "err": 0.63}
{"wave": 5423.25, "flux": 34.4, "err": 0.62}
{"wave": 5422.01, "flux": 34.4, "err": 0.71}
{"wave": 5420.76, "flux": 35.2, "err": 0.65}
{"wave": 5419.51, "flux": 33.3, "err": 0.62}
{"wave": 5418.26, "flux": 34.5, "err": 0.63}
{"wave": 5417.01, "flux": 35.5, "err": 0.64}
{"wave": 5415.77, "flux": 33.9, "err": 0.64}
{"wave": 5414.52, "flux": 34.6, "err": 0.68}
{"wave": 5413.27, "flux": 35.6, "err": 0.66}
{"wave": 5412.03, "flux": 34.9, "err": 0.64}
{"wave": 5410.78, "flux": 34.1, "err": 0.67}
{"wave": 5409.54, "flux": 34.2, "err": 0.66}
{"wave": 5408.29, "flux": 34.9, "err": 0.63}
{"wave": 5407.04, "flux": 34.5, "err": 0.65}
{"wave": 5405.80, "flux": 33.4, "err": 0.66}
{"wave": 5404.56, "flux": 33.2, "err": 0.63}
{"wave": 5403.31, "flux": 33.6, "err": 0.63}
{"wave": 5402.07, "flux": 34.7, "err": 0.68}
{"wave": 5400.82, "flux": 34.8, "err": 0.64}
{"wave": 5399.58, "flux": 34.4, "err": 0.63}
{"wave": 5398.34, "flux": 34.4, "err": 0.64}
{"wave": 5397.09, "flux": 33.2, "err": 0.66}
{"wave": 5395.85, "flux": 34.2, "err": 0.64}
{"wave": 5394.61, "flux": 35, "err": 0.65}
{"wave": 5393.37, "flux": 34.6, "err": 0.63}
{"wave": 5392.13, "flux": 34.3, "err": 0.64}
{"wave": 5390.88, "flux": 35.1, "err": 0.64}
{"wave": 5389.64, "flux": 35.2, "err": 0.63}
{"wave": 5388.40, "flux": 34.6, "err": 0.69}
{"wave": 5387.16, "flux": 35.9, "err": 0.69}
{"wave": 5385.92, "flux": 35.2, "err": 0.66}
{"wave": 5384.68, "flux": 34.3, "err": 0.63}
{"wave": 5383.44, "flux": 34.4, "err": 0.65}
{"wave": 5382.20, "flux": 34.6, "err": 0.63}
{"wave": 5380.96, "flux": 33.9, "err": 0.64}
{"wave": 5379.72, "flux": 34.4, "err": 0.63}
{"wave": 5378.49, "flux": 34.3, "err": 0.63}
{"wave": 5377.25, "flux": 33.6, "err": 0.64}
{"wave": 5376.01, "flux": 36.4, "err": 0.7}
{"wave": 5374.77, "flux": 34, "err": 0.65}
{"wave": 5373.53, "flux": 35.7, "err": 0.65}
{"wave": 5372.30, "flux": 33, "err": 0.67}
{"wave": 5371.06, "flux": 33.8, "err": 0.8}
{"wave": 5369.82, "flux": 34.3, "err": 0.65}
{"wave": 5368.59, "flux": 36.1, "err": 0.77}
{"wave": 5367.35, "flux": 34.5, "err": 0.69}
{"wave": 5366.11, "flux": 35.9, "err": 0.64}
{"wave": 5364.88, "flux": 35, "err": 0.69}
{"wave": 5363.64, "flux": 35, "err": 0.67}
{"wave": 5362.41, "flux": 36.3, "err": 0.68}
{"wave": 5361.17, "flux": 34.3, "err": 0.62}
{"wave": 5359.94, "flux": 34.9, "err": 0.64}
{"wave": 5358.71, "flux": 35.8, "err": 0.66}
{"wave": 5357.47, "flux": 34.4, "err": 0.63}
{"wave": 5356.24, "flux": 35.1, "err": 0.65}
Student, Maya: 34.4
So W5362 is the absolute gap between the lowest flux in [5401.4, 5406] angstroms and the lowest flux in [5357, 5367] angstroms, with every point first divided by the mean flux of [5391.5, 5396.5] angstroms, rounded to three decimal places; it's 0.032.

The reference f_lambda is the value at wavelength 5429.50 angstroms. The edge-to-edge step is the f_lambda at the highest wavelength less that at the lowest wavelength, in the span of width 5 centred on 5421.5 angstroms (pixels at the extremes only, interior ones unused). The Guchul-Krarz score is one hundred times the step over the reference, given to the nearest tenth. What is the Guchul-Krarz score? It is 3.2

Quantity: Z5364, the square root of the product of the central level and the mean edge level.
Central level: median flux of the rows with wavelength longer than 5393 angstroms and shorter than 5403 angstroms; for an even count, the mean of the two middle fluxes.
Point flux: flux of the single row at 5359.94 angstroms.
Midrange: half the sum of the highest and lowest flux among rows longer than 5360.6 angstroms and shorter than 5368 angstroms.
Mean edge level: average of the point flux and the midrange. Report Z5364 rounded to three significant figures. 34.8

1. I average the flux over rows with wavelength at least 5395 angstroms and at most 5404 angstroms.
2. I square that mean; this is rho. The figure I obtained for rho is 1169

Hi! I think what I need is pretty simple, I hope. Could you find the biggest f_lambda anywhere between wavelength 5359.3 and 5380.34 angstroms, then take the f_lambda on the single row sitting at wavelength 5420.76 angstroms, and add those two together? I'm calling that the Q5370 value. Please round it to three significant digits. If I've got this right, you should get 71.6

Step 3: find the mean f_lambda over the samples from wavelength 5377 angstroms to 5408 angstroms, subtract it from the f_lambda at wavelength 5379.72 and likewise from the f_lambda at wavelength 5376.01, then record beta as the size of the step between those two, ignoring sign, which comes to 2.0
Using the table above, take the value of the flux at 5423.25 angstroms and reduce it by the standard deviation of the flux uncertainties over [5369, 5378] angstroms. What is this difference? 34.3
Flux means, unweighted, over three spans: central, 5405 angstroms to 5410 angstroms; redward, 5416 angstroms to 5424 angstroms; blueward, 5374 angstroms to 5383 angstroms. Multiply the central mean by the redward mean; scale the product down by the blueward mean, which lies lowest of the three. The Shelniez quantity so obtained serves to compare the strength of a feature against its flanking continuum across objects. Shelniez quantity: 34.3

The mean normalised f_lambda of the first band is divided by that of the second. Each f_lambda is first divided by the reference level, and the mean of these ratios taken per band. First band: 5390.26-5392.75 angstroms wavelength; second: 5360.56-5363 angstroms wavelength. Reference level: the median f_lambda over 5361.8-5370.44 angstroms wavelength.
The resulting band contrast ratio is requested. 0.98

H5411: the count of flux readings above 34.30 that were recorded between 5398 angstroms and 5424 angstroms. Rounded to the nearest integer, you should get 14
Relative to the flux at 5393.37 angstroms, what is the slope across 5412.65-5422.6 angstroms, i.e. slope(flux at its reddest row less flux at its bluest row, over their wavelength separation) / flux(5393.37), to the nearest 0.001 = -0.004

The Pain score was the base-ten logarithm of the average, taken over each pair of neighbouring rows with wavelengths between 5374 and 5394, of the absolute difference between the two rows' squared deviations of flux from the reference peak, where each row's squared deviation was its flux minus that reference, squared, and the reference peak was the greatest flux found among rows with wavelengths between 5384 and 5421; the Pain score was 0.22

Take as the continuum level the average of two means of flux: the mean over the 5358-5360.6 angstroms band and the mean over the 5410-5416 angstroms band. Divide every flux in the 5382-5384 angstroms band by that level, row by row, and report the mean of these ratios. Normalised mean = 0.99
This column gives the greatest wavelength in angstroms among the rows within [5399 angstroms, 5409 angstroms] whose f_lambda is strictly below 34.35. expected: 5405.80 angstroms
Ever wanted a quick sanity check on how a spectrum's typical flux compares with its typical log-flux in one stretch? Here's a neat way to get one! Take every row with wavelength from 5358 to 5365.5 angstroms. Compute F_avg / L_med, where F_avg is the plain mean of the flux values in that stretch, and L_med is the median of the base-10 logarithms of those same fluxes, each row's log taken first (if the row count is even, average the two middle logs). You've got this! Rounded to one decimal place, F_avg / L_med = 22.8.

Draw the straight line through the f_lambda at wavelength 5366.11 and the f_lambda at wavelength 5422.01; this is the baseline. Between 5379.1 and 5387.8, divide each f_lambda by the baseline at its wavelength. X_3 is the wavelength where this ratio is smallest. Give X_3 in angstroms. 5380.96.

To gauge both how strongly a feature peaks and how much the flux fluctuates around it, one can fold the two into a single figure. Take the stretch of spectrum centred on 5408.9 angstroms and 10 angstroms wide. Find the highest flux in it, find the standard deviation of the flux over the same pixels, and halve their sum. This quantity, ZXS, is 18.2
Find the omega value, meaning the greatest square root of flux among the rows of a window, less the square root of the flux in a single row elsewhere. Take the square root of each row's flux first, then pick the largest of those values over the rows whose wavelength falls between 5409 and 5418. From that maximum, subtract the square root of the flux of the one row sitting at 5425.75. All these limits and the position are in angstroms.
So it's -0.10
